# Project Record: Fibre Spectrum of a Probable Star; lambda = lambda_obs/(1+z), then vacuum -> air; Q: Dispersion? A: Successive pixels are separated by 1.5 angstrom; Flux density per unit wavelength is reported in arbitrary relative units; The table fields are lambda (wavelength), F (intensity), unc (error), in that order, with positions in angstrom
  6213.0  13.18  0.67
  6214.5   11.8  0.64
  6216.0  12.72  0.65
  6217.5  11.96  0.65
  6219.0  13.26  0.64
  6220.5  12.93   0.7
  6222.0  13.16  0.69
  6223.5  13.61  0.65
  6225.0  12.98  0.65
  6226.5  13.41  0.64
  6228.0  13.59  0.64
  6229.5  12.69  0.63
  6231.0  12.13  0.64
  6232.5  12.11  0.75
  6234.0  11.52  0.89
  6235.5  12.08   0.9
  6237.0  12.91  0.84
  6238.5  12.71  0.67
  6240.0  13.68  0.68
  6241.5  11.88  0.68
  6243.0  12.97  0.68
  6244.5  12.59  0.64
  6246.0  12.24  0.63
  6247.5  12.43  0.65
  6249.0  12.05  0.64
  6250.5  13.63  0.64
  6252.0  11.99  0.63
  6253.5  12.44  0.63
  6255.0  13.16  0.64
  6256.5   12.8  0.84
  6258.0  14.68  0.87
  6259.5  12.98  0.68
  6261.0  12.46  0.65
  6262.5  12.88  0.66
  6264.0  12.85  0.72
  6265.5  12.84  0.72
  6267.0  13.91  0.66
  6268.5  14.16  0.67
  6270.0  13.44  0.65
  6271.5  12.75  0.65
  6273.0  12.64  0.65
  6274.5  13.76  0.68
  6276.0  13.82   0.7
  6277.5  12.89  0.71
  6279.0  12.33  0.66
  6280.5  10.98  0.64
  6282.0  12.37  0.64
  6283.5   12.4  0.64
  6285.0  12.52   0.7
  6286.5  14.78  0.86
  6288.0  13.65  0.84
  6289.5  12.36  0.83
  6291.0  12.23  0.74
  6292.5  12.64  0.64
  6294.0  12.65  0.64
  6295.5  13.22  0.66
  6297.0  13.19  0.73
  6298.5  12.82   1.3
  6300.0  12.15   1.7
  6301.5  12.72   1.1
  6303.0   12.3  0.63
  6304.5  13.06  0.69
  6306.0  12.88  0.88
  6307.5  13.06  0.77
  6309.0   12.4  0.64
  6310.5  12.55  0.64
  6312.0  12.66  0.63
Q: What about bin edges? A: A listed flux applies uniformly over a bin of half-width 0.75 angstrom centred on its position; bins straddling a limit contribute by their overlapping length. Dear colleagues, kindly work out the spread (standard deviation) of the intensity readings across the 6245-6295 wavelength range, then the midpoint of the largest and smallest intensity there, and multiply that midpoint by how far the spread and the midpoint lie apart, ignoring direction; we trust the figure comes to 156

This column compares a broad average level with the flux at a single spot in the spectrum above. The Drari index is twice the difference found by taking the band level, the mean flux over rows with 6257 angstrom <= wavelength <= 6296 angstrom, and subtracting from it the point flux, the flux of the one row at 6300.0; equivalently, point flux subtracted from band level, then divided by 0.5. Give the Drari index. 1.7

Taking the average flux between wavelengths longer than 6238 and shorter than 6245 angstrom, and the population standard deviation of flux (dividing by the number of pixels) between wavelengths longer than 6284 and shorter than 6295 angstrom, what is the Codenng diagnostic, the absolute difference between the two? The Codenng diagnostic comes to 11.9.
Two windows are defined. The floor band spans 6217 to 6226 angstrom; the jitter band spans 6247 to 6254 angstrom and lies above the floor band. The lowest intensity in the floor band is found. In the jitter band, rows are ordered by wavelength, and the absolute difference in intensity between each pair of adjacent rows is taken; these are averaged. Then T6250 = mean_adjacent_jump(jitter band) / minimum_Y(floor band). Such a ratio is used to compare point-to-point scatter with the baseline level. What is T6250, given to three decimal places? 0.085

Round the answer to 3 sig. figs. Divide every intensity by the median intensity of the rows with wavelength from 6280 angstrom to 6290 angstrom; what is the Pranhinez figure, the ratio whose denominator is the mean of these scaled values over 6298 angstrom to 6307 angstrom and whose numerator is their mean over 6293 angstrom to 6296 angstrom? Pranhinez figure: 1.02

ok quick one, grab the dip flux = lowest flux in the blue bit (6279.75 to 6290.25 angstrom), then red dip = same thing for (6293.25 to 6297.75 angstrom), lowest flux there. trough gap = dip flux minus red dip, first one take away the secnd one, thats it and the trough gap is -1.7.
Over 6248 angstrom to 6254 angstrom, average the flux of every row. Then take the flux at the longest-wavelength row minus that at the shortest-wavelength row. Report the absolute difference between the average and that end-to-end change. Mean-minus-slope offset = 12.1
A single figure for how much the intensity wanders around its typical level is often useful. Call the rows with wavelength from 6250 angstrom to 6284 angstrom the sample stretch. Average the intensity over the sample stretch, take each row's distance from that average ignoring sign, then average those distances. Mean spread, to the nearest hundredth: 0.60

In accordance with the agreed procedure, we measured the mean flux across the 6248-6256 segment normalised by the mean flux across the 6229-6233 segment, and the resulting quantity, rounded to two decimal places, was 1.03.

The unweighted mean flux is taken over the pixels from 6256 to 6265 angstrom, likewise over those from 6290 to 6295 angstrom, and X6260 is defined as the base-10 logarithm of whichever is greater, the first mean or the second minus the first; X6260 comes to 1.12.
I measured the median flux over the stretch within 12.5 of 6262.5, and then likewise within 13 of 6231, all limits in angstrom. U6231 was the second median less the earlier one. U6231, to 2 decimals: 0.05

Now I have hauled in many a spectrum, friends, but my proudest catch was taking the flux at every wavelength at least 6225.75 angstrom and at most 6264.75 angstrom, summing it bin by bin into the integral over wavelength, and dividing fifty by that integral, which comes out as 0.10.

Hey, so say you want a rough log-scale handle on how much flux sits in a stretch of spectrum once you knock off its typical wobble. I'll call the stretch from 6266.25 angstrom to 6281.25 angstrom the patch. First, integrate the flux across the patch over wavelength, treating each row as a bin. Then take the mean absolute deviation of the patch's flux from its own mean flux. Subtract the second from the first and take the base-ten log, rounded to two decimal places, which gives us 2.29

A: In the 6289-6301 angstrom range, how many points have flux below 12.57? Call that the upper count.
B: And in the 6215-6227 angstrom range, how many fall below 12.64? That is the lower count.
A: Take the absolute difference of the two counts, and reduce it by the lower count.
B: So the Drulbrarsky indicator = 1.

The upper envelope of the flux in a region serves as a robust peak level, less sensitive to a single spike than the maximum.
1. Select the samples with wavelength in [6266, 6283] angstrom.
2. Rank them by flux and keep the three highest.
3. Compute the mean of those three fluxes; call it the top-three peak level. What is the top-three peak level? 14.0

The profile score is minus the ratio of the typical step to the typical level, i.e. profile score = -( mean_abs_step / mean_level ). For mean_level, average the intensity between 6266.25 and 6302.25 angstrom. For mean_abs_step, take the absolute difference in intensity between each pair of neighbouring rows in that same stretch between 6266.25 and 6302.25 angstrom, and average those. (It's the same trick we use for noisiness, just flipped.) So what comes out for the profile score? -0.050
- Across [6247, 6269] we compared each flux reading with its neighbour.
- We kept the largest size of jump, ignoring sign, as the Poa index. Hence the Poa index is 1.88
